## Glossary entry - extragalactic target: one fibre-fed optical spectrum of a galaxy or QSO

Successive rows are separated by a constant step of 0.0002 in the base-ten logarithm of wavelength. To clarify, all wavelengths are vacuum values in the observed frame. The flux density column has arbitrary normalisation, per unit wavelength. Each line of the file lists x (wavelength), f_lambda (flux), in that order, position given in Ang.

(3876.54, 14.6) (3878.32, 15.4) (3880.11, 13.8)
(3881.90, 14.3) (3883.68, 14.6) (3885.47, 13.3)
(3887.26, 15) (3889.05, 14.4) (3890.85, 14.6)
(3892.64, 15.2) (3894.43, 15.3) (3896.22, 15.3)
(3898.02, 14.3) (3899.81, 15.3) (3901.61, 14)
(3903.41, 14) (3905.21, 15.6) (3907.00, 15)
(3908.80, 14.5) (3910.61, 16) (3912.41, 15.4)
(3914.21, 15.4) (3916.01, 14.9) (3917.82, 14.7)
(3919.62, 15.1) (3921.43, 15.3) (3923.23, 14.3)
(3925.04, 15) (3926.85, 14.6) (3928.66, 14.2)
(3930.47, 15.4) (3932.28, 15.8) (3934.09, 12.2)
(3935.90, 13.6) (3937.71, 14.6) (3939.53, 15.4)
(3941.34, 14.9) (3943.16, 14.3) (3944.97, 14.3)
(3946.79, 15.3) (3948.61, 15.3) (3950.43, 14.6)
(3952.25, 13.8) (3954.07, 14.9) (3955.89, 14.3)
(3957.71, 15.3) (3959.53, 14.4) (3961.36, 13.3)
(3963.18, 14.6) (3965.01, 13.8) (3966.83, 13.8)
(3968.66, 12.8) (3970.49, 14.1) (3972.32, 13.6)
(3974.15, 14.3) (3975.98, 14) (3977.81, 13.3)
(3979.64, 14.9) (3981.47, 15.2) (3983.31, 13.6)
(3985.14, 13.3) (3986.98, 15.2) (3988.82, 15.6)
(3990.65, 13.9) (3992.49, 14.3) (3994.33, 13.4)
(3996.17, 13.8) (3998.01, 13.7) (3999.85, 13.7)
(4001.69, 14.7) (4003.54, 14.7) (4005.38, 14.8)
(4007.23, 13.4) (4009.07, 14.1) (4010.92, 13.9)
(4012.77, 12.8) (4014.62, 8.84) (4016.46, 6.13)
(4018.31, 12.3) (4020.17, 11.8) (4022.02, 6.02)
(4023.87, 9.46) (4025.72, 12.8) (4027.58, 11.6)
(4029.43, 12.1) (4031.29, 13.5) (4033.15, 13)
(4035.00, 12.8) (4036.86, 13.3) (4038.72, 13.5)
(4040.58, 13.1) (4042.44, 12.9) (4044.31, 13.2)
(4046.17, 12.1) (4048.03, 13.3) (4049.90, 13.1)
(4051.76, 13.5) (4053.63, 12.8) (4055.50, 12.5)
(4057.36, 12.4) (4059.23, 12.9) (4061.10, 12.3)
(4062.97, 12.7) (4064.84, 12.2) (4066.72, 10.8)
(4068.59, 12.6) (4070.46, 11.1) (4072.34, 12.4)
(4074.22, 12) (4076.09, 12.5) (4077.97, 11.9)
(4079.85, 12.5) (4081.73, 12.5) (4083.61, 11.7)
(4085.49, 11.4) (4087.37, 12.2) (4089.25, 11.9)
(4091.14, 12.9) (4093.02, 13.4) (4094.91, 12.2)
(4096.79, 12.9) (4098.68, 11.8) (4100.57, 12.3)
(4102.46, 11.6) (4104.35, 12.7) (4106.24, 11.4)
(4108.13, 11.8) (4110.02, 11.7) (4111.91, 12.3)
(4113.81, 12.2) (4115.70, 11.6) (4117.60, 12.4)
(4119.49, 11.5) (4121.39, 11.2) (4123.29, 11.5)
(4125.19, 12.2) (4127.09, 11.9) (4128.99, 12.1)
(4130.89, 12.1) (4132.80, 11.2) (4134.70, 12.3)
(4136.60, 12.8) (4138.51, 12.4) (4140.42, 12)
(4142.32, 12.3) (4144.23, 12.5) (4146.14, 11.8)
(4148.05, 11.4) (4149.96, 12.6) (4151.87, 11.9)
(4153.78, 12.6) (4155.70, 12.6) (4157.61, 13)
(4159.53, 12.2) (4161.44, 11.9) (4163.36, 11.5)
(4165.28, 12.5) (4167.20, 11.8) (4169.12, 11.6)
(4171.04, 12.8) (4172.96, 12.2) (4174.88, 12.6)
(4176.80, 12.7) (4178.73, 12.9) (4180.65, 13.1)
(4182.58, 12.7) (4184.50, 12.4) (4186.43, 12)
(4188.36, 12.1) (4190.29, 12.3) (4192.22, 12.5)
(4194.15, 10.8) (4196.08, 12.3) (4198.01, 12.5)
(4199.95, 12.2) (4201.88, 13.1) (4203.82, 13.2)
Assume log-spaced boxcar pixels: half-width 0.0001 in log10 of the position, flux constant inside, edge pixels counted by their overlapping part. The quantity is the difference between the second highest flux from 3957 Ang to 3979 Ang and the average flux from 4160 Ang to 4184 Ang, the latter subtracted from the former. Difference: 2.2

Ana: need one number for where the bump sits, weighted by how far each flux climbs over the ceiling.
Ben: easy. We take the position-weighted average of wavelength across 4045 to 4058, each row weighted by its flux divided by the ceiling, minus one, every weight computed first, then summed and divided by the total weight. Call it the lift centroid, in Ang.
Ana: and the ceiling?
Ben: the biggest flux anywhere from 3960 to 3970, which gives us 4051.9 Ang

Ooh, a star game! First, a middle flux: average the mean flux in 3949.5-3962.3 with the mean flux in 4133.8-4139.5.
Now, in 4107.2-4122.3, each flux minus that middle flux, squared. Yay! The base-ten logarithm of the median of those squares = 0.45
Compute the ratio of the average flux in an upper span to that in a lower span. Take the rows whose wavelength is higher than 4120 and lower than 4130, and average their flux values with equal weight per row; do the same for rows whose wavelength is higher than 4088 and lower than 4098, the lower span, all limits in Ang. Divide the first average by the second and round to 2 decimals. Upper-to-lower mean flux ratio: 0.93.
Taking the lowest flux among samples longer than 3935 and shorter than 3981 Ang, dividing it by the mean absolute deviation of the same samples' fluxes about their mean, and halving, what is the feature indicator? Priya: 12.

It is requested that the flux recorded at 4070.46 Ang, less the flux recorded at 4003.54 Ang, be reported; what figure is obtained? -3.6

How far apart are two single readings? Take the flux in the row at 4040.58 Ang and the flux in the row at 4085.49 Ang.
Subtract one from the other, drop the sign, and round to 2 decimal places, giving 1.70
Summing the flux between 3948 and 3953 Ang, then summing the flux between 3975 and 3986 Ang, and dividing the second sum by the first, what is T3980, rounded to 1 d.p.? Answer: 1.9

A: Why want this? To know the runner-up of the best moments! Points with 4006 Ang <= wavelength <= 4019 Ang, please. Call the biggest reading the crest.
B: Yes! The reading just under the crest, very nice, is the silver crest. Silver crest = 13.9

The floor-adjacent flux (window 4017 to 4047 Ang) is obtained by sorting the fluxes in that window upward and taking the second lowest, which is 9.46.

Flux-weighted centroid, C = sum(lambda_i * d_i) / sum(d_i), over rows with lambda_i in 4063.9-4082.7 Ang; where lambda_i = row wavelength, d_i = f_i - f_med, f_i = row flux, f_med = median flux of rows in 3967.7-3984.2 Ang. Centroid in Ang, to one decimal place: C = 4072.6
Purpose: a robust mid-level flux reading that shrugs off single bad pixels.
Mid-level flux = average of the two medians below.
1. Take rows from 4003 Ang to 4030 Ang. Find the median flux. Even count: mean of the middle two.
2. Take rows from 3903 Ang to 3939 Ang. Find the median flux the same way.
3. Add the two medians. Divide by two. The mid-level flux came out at 13.6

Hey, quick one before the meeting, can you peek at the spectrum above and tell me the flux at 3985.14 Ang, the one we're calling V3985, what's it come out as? 13.3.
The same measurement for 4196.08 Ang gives 12.3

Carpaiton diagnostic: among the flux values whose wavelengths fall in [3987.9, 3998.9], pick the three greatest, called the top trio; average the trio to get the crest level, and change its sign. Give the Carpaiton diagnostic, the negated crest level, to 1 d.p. -14.6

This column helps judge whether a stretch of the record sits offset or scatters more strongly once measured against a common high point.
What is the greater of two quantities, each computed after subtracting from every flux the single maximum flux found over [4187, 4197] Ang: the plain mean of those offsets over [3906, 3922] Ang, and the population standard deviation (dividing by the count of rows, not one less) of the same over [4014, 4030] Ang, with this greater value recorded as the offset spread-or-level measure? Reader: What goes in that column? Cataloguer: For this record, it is 2.6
